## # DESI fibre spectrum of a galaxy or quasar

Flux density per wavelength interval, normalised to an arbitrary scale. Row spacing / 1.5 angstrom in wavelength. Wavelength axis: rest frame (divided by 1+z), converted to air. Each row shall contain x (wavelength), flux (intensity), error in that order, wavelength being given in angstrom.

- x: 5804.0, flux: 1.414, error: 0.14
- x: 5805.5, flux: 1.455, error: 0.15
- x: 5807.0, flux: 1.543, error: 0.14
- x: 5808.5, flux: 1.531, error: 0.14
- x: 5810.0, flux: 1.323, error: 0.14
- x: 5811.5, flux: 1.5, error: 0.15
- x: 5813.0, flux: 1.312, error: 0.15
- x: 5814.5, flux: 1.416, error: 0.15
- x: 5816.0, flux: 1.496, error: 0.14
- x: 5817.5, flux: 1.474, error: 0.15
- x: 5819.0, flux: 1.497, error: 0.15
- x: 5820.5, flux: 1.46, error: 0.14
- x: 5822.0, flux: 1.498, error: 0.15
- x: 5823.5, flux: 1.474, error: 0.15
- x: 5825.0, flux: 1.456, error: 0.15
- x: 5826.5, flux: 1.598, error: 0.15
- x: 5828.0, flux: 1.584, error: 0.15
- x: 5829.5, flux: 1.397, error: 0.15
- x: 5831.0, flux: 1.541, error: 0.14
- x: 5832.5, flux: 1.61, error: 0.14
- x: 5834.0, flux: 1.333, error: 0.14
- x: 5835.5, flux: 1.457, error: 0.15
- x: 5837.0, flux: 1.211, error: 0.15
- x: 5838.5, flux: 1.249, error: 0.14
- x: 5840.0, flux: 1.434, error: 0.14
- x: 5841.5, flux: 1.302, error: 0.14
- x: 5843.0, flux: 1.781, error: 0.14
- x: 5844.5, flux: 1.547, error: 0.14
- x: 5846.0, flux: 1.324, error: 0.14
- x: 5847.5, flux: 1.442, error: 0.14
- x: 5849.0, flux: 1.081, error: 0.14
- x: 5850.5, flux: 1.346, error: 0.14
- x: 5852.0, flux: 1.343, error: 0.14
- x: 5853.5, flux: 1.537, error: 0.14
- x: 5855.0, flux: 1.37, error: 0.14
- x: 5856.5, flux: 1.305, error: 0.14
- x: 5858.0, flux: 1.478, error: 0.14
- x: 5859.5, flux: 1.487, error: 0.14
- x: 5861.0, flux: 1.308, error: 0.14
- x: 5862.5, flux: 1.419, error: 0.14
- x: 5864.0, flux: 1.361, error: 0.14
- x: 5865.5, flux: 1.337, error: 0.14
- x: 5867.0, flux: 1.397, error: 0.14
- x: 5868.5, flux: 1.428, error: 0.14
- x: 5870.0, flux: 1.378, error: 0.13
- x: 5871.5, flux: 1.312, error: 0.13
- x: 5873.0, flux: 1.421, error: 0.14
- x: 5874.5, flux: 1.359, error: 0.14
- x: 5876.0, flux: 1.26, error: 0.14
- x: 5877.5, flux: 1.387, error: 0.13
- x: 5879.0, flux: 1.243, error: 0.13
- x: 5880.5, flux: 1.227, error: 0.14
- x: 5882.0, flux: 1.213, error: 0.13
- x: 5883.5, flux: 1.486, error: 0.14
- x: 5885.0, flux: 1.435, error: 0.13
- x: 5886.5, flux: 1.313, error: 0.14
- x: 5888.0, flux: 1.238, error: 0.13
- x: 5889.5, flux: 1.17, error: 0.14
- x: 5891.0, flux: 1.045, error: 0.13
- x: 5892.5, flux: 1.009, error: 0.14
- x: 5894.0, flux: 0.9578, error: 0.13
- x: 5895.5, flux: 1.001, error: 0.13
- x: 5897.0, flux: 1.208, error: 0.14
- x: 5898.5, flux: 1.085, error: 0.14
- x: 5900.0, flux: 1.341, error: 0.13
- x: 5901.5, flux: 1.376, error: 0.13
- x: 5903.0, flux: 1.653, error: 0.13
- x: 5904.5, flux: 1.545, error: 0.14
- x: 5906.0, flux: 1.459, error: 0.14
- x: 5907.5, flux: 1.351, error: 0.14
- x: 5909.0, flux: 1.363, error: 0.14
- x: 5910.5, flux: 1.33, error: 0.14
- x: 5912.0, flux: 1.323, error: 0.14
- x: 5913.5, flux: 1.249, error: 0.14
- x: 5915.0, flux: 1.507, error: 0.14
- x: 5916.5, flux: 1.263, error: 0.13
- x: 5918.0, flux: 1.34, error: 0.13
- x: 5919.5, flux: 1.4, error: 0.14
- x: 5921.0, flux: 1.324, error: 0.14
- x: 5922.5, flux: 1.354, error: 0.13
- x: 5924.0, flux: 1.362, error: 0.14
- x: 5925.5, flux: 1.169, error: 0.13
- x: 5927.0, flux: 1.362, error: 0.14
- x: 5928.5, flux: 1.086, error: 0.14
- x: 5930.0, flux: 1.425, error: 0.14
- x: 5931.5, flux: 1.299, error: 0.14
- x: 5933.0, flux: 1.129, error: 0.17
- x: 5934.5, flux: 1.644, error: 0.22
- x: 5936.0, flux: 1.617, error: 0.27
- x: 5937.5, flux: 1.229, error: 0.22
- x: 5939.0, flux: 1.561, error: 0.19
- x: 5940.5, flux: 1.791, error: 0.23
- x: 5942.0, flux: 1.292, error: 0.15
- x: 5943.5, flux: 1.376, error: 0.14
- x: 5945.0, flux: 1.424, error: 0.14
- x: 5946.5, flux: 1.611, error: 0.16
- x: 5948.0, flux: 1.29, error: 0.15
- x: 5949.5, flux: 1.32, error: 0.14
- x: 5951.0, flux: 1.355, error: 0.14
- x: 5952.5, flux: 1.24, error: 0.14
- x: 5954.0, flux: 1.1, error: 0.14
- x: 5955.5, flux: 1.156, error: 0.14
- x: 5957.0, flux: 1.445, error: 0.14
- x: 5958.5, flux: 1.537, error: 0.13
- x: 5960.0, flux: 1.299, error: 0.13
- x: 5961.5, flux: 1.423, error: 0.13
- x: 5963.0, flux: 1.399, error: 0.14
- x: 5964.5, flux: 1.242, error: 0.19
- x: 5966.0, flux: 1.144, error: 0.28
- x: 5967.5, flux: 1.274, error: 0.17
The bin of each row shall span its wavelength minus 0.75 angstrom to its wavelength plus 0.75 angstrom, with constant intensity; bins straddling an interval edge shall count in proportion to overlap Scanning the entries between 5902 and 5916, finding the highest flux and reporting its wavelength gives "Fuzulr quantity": 5903.0 angstrom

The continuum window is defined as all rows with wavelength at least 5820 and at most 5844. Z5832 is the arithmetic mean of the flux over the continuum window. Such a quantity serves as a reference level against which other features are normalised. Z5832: 1.46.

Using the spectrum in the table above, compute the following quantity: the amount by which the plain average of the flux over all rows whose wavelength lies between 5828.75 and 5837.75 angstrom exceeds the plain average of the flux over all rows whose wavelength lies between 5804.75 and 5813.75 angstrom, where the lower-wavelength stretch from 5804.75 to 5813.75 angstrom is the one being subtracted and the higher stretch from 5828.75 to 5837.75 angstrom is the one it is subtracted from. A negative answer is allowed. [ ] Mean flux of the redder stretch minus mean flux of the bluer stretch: -0.02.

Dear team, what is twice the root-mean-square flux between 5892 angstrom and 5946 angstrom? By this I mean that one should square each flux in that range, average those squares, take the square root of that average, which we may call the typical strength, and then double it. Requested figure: 2.70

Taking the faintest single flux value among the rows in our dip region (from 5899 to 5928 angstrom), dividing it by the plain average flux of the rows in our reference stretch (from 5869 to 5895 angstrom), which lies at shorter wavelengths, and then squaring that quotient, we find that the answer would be 0.86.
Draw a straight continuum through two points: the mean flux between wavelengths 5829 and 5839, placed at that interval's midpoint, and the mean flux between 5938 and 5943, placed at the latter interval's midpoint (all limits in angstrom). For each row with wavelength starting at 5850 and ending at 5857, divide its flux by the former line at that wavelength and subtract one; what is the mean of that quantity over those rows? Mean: -0.03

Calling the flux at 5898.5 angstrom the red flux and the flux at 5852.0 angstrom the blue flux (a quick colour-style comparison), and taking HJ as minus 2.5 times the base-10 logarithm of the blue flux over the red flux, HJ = -0.23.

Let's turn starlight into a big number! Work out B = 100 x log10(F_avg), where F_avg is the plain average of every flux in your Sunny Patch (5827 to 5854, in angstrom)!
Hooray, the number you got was 15.2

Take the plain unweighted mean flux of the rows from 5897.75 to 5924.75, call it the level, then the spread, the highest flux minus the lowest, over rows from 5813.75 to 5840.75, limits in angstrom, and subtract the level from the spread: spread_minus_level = -1.0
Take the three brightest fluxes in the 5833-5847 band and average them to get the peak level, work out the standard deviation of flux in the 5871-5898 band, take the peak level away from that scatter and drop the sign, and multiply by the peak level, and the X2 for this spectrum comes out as 2.30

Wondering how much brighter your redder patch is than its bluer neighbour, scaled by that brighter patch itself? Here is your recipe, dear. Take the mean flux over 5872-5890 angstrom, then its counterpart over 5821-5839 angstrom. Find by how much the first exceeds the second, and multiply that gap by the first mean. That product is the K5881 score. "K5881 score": -0.18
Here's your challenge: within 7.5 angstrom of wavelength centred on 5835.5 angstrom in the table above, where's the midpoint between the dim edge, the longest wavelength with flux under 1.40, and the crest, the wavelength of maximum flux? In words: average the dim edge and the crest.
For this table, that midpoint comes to 5835.5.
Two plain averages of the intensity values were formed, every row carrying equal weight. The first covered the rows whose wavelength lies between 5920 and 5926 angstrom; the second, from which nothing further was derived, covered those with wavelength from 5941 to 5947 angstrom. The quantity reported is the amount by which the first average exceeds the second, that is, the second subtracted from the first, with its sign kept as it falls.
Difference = -0.12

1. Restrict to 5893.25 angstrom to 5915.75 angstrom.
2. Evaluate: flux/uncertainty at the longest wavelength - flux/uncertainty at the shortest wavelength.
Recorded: 3.4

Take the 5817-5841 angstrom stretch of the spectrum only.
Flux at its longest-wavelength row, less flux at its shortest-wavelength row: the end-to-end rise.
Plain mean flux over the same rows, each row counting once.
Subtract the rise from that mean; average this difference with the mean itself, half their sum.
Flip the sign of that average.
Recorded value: -1.47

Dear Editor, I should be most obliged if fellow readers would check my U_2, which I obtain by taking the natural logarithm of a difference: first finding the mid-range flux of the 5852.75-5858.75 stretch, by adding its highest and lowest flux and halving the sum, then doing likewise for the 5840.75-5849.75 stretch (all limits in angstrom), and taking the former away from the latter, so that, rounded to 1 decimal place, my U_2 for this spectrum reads -4.6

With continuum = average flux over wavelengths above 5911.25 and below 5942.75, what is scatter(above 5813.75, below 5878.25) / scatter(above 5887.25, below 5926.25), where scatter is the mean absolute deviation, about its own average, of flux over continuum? 0.68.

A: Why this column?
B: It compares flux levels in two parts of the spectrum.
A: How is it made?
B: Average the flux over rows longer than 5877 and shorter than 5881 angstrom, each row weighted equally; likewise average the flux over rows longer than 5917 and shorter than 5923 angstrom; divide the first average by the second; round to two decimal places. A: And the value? 0.95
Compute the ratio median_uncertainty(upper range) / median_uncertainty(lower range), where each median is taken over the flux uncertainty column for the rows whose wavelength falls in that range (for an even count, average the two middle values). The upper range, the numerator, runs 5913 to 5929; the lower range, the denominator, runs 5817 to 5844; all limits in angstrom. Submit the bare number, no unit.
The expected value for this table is 0.93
